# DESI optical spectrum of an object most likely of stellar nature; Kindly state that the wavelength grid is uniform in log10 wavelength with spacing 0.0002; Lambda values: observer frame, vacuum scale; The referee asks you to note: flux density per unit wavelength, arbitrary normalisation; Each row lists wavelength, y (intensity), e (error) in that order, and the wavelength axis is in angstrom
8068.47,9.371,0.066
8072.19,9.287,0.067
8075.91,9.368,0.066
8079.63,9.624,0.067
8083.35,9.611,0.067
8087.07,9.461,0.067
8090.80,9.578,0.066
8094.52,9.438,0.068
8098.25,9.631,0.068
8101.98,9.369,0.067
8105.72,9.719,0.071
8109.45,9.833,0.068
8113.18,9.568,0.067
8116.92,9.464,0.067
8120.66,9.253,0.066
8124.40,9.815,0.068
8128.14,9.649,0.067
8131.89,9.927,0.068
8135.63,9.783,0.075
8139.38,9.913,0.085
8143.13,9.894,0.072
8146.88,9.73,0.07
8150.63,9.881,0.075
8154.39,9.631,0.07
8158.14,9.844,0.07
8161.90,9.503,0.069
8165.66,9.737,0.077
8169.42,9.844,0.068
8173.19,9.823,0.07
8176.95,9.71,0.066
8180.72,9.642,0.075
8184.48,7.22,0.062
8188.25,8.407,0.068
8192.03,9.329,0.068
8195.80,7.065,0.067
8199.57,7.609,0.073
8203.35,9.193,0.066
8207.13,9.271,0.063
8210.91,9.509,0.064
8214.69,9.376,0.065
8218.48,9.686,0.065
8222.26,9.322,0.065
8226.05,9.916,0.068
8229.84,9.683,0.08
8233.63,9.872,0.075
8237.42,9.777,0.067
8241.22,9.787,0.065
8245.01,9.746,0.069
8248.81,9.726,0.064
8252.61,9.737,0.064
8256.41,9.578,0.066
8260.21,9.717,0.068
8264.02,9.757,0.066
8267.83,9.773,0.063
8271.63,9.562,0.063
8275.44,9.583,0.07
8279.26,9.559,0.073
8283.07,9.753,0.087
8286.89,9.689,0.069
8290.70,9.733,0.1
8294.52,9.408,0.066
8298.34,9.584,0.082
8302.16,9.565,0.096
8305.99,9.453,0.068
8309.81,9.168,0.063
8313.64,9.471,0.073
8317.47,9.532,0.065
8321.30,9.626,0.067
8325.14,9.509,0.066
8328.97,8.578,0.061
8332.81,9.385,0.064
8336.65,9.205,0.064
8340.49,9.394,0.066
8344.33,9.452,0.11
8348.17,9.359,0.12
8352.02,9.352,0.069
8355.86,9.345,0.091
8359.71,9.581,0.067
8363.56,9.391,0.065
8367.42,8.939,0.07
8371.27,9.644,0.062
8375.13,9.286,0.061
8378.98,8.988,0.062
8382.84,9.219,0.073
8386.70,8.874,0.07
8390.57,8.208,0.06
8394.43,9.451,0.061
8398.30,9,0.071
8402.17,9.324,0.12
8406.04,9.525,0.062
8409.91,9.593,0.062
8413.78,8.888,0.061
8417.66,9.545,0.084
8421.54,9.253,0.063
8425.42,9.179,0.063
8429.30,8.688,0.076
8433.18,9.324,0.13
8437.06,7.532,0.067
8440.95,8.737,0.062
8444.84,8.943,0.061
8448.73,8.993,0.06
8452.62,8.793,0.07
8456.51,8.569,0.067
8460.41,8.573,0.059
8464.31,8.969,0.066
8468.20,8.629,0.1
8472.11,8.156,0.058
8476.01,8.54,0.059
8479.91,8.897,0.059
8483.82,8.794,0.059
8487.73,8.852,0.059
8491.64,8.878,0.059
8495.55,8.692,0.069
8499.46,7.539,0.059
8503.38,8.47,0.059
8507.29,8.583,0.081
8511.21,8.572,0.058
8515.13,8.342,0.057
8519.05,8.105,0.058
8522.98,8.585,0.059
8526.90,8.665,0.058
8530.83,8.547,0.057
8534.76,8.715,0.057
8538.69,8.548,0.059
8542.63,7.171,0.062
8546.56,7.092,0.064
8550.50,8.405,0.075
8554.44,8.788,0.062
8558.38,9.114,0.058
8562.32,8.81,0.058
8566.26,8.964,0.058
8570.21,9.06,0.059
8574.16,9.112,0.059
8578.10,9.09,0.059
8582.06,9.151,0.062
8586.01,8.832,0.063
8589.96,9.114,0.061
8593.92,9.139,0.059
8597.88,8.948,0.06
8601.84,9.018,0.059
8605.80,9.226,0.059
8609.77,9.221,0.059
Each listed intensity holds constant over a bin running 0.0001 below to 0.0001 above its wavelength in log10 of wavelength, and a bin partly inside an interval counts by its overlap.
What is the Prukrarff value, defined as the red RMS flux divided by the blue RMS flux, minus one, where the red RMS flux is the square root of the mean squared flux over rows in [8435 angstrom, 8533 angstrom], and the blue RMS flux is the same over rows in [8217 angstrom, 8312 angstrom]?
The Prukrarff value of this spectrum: -0.11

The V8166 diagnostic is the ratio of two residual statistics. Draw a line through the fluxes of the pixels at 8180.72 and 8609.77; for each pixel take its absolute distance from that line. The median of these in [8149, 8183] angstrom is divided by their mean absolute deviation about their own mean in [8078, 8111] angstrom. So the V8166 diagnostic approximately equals 2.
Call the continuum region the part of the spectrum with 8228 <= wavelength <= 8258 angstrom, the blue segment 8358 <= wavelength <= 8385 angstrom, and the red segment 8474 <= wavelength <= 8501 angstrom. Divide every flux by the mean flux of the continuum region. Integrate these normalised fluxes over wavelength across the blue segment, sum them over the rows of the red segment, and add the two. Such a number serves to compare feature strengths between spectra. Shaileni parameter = 31.9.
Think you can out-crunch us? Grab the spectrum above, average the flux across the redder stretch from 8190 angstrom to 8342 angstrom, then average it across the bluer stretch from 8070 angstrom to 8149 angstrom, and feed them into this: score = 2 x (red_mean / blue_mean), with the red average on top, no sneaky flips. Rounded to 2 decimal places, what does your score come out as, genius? 1.96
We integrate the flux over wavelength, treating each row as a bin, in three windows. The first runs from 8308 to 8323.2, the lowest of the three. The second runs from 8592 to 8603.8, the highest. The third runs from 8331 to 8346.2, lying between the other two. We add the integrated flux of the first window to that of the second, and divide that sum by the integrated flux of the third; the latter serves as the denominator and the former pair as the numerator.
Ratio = 1.8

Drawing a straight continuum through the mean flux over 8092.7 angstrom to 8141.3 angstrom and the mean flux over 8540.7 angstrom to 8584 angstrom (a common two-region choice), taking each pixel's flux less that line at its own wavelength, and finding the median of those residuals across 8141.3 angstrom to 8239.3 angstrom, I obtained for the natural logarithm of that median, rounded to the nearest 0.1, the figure -1.9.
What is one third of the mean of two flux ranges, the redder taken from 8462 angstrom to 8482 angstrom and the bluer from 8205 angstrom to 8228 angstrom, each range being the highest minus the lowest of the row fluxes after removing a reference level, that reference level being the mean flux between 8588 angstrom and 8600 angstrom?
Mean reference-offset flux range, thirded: 0.24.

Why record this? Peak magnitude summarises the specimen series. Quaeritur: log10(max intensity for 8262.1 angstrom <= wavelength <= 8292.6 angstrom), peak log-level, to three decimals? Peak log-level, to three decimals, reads 0.990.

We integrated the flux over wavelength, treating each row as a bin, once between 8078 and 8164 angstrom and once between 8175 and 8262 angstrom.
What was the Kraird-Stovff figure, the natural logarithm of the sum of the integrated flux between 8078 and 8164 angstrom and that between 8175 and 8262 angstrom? 7.400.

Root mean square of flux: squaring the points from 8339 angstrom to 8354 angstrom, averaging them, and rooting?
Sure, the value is 9.4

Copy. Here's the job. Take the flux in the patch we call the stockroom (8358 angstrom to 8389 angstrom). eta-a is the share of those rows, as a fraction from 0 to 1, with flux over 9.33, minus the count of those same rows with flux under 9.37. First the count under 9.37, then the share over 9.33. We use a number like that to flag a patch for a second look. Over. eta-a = -5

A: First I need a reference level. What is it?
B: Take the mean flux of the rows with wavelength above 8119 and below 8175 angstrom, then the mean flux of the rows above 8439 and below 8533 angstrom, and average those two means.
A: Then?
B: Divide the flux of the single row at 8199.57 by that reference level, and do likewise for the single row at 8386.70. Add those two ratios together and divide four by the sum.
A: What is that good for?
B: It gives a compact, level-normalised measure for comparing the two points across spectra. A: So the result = 2.23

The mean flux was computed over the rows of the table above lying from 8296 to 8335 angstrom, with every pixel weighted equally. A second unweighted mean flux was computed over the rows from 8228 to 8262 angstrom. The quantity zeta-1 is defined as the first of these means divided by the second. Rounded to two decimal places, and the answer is 0.96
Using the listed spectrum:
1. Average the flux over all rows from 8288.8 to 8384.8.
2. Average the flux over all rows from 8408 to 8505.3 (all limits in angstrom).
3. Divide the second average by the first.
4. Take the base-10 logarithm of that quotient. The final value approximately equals -0.029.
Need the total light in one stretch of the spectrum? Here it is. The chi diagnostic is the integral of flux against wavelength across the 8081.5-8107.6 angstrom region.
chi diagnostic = 249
